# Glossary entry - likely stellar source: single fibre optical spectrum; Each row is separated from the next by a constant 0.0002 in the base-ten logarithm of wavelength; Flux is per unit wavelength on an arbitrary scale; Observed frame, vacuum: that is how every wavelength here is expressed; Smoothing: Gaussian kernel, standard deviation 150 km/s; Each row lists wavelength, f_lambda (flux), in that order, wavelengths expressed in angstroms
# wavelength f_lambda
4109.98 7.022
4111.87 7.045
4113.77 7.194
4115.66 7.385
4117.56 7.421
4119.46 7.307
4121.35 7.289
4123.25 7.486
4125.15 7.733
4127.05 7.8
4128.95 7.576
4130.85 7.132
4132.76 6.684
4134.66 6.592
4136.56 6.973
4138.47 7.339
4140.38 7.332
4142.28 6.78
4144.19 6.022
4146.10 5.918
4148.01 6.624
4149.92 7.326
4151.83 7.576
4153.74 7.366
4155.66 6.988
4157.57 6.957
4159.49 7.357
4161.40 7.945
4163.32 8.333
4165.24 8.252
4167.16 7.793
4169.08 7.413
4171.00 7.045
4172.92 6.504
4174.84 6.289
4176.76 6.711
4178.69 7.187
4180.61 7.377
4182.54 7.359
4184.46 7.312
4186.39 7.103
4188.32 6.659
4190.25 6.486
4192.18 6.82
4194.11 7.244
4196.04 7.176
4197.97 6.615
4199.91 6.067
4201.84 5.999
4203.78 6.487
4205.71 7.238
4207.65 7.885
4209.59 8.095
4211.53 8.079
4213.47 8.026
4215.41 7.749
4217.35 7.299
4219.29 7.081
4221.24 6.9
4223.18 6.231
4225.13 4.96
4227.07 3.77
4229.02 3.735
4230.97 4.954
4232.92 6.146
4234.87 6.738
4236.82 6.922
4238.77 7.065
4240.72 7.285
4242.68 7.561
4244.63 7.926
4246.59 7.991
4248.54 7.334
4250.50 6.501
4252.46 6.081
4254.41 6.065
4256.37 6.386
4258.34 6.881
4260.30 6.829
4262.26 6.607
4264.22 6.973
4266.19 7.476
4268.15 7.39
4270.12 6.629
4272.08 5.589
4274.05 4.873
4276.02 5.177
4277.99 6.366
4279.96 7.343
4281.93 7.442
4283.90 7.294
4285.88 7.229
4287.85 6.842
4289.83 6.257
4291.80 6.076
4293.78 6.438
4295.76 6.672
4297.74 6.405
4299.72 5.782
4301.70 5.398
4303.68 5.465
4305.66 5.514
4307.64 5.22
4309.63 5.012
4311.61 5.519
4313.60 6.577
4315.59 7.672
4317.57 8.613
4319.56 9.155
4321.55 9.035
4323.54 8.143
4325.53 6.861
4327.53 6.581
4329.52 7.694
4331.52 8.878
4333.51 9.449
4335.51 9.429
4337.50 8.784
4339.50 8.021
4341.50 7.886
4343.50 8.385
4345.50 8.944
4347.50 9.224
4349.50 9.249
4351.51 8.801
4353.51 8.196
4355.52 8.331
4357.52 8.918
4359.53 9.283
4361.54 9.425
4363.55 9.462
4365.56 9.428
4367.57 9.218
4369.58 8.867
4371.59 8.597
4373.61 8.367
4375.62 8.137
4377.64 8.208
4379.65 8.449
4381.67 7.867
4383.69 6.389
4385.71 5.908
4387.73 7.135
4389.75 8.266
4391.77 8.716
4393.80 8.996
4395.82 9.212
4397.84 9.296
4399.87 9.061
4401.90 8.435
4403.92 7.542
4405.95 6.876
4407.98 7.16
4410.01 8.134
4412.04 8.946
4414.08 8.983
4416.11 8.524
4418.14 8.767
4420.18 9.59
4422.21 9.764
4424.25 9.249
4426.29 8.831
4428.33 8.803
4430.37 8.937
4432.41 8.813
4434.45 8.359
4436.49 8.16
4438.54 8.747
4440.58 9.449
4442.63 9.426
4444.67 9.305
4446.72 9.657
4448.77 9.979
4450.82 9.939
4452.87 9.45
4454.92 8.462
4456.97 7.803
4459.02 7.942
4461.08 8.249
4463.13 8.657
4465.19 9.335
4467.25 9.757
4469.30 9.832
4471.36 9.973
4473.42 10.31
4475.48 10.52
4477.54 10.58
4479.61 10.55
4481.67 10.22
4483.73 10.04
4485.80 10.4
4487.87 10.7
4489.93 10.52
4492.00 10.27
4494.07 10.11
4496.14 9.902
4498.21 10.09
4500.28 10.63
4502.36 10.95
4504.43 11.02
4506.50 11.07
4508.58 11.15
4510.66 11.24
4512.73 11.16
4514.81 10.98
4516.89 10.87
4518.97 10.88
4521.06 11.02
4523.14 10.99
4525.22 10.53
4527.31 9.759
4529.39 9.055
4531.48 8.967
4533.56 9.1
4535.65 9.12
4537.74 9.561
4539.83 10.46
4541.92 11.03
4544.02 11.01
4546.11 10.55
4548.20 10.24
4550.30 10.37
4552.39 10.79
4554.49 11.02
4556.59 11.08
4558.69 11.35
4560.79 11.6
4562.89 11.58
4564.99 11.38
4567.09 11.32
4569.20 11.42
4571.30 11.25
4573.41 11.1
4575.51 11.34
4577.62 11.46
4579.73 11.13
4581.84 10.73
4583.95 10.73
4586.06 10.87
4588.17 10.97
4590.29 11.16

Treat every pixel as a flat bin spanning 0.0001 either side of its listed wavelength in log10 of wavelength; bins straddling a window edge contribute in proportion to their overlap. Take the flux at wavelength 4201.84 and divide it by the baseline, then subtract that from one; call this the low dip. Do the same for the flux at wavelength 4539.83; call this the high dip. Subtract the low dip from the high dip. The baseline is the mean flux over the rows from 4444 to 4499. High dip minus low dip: -0.5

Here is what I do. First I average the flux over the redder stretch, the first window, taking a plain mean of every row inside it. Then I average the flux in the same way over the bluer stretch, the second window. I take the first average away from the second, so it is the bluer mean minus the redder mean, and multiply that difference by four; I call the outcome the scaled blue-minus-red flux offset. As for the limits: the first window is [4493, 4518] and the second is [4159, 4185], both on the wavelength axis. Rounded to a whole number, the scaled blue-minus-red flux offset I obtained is -14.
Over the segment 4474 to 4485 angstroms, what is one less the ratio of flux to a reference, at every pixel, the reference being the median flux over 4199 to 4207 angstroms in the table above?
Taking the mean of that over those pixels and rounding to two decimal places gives -0.65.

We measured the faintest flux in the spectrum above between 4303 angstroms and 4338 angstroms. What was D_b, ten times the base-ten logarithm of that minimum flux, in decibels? 7.0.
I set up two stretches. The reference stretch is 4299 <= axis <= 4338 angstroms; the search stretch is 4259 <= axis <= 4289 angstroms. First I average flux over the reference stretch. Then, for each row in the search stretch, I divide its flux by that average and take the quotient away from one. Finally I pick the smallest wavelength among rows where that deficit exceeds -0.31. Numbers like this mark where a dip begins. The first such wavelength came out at 4260.30 angstroms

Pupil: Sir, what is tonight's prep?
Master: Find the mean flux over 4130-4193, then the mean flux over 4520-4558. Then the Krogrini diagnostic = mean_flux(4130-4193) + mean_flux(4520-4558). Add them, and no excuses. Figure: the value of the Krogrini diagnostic 17.3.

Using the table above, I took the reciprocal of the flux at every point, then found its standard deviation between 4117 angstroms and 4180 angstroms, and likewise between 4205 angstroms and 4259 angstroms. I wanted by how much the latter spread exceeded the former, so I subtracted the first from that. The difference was 0.026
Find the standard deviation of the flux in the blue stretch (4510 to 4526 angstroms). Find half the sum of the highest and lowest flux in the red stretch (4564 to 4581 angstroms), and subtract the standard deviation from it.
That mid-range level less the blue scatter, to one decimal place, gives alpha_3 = 11.1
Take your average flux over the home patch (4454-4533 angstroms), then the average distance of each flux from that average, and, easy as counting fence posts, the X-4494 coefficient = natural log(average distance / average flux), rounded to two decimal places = -2.62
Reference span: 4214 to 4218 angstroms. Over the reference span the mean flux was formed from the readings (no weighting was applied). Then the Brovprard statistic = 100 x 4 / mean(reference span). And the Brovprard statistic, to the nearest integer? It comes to 53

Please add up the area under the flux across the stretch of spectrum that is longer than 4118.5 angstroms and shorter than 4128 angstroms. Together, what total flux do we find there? 71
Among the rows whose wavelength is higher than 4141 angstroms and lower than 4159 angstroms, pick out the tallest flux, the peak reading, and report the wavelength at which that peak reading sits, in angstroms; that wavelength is 4151.83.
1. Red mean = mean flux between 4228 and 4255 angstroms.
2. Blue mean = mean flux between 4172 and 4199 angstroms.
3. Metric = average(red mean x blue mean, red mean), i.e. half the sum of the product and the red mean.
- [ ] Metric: 26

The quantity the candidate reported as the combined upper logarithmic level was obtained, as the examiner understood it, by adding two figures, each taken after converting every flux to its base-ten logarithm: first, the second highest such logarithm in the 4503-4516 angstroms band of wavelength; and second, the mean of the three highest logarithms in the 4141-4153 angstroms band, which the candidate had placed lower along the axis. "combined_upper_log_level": 1.91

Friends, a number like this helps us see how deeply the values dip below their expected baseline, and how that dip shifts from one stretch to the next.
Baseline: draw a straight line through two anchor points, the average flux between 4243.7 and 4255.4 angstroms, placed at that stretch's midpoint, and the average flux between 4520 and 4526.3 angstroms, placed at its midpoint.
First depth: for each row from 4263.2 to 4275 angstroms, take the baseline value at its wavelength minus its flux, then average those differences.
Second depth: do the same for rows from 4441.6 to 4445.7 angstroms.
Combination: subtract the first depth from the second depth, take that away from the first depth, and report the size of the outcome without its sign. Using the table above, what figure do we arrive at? 1.2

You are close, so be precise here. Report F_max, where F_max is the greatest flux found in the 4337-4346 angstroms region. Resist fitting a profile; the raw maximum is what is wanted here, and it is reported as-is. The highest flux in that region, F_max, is 8.944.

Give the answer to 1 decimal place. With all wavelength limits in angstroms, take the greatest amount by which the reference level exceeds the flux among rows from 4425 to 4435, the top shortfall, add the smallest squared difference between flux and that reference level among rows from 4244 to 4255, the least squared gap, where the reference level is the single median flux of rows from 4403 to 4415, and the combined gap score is -0.5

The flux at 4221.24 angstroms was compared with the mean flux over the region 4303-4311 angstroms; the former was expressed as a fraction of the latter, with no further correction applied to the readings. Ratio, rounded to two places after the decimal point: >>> 1.30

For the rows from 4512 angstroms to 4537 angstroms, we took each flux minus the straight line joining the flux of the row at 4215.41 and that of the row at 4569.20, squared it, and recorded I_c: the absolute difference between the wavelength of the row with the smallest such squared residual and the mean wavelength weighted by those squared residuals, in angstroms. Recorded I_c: 14.9 angstroms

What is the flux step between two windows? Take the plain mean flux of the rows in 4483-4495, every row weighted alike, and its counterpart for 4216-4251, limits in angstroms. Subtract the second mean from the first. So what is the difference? 3.9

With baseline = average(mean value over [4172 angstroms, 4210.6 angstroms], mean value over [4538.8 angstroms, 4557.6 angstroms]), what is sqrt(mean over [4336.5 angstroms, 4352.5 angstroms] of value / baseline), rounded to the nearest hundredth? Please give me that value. 0.99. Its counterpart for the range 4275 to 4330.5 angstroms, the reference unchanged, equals 0.87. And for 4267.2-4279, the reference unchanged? 0.82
